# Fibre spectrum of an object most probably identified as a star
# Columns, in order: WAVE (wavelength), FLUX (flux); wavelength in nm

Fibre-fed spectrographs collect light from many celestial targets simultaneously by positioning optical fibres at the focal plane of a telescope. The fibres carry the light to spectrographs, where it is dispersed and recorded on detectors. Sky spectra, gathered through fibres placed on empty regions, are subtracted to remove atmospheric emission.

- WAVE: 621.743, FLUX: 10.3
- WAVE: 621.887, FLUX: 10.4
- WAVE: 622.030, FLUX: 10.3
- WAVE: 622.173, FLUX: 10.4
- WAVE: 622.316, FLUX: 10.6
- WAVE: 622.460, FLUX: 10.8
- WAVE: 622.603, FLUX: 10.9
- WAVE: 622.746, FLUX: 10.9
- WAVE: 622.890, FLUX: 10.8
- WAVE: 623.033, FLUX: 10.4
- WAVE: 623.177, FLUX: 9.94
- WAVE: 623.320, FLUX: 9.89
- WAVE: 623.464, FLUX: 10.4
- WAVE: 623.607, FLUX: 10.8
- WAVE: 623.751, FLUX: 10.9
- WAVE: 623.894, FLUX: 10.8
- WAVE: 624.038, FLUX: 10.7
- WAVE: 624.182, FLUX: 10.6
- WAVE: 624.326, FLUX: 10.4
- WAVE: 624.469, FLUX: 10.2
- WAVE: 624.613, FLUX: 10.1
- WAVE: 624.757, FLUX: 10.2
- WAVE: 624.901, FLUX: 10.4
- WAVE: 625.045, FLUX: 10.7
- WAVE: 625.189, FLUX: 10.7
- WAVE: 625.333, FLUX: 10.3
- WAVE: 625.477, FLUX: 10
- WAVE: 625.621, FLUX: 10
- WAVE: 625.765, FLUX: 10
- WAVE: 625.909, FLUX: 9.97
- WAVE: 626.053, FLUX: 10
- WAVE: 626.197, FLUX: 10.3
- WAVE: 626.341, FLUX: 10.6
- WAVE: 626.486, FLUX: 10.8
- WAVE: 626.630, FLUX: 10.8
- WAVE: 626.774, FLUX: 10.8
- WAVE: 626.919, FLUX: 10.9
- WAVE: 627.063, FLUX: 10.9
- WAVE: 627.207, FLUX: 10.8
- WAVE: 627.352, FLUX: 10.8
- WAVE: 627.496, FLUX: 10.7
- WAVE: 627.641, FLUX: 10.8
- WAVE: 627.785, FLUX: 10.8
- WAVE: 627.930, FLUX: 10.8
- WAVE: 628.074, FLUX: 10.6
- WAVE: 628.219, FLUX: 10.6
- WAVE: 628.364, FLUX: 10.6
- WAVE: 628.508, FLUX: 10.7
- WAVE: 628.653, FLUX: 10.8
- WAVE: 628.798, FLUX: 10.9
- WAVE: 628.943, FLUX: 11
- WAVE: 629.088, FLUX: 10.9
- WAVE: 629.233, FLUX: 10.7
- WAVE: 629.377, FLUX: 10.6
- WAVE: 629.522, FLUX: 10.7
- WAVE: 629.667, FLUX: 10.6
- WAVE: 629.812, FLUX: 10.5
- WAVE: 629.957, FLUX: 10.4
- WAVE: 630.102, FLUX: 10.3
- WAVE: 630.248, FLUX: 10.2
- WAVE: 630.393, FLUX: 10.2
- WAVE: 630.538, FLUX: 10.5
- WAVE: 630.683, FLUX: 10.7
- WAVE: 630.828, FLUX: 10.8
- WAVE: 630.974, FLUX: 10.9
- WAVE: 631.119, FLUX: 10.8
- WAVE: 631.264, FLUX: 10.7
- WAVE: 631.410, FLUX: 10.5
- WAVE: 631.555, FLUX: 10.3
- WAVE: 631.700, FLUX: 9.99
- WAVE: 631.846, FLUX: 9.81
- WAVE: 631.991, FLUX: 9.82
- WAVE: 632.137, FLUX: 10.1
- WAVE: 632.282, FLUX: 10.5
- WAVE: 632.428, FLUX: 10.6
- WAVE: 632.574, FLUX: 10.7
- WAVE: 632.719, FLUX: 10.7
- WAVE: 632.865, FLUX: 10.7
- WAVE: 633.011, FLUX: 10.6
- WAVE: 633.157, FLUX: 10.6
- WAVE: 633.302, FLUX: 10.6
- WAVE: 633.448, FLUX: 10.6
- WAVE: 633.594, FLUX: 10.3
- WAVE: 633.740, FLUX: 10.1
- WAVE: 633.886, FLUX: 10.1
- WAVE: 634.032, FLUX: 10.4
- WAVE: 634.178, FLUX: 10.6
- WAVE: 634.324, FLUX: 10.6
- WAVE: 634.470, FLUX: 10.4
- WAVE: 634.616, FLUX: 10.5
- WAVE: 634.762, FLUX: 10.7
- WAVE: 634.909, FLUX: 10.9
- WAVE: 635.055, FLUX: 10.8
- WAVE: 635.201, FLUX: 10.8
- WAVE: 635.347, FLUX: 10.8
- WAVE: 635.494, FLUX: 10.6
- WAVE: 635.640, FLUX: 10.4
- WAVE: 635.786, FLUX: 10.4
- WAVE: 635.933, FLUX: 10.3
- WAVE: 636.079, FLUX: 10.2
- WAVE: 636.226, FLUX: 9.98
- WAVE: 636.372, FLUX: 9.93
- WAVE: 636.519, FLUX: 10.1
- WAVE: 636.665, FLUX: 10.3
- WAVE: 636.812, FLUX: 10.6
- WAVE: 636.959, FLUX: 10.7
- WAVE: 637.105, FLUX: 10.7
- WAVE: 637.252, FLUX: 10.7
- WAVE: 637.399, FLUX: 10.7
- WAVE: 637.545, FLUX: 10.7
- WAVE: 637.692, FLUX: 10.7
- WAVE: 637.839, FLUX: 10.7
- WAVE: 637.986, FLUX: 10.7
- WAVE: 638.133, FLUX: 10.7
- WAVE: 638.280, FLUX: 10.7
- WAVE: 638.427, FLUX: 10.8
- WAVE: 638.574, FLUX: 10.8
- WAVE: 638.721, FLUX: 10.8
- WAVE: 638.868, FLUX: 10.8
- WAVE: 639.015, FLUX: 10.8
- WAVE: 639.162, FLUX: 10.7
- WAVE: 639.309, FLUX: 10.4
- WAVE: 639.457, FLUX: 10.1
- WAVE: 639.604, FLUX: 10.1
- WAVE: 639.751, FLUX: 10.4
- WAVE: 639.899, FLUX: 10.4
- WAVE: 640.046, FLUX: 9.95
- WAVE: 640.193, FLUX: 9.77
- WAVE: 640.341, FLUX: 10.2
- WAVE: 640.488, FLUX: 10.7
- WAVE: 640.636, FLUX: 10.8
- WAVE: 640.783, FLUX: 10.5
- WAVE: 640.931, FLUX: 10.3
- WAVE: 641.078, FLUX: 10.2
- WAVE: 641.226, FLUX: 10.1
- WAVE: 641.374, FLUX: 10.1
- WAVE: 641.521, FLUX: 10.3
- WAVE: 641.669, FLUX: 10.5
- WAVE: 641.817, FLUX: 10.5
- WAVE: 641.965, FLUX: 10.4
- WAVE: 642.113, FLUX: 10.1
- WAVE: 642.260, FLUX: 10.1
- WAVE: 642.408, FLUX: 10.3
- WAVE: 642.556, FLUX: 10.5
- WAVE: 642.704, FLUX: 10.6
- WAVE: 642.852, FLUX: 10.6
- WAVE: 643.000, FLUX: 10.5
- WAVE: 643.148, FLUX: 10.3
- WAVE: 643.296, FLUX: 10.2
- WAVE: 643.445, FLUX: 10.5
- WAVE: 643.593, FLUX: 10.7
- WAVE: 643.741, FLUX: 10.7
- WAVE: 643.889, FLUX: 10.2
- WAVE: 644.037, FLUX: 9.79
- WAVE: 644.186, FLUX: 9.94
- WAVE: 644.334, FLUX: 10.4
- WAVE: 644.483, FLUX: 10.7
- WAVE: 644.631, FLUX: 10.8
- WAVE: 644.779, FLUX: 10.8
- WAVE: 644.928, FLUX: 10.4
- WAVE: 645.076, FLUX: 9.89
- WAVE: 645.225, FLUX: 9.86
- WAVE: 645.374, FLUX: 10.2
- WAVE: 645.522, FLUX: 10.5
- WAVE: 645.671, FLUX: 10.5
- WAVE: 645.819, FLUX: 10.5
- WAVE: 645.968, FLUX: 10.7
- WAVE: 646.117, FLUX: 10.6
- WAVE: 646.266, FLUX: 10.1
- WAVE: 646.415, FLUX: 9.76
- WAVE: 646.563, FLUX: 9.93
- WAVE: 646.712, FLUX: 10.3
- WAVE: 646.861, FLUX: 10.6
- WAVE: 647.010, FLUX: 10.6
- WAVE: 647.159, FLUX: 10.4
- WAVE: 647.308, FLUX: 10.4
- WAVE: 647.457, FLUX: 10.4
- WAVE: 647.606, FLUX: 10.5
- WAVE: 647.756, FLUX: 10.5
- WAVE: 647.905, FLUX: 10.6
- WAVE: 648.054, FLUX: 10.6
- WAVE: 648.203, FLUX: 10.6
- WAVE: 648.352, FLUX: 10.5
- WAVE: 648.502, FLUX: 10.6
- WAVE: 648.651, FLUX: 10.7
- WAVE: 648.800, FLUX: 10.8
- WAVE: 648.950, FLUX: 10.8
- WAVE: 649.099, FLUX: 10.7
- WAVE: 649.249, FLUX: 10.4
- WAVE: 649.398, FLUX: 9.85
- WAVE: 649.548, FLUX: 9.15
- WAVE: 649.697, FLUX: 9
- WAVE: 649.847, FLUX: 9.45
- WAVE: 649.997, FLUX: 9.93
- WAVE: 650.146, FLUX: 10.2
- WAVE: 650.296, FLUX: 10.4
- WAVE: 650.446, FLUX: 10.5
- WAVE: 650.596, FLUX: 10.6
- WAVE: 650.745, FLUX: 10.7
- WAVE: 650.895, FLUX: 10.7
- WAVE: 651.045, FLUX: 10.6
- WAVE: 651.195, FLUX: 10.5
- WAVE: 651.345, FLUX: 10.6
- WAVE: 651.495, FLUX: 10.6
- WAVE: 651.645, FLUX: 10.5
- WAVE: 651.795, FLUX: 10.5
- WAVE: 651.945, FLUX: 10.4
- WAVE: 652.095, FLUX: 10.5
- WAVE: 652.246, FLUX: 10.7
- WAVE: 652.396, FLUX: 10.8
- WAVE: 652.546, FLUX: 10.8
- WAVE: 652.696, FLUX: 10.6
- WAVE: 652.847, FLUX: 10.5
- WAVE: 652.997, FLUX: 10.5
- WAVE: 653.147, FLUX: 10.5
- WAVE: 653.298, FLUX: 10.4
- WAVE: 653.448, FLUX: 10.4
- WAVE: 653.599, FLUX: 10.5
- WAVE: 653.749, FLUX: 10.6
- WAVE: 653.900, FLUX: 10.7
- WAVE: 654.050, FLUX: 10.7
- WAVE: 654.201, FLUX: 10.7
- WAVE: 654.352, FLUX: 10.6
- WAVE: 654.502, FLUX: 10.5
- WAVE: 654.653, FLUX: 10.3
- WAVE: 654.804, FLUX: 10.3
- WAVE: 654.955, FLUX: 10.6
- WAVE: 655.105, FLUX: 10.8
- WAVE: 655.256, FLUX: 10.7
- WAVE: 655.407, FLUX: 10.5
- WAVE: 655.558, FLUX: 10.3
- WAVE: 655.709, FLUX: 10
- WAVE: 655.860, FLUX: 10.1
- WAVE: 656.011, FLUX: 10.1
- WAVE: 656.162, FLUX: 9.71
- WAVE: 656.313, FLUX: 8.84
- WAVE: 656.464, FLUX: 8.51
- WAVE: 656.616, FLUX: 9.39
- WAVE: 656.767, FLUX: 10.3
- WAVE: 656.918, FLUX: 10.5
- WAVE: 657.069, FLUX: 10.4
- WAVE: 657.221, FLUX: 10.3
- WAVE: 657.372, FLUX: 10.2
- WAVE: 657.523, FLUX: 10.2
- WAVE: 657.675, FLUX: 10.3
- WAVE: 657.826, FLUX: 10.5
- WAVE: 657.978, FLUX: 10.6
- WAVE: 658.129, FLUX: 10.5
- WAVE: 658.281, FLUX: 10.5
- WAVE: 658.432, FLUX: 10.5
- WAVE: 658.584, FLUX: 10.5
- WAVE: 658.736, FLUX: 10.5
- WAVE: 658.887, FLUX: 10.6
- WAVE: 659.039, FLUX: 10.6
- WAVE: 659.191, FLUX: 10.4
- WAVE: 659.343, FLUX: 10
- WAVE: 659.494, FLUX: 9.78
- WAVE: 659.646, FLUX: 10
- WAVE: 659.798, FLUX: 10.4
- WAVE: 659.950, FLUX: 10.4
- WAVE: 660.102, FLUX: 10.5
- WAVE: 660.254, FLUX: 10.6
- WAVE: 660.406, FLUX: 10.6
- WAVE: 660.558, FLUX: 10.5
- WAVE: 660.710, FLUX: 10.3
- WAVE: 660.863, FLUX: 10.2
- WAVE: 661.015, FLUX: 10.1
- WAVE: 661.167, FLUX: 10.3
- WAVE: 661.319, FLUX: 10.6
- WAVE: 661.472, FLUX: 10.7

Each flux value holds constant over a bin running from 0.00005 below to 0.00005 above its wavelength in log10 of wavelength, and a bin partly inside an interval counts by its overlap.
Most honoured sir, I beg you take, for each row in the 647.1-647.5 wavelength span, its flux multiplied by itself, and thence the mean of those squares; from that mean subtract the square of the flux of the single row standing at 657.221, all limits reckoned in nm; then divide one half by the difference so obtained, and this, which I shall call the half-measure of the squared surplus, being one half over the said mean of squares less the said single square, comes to 0.24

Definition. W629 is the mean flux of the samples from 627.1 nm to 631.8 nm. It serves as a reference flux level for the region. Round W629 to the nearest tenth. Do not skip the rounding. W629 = 10.6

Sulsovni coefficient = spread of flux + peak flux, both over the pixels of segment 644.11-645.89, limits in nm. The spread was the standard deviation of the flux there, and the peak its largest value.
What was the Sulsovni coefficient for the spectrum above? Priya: 11.1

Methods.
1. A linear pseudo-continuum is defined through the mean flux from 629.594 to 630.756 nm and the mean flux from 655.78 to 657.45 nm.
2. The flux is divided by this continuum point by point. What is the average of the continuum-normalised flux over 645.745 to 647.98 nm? 1.03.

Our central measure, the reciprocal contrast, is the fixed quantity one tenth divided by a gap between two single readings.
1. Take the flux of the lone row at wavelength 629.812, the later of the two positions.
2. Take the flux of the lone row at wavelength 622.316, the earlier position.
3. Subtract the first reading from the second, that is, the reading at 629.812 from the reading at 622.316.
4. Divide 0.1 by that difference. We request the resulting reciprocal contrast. 1.0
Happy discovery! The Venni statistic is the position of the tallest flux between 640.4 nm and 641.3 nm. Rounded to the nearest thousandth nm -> 640.636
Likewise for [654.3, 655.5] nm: 655.105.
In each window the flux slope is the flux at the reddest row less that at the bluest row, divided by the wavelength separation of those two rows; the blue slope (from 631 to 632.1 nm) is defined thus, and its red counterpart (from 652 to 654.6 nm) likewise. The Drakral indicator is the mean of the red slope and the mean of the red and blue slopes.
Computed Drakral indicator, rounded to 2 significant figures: -0.28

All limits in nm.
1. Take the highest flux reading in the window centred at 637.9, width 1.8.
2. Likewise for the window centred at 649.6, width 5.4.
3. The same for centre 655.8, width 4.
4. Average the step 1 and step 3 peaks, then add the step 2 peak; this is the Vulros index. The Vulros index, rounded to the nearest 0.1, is 21.6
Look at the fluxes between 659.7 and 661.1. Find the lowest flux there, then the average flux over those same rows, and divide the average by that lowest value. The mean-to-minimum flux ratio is 1.03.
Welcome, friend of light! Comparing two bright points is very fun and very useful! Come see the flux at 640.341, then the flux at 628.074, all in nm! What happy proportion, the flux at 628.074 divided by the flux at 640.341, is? 1.04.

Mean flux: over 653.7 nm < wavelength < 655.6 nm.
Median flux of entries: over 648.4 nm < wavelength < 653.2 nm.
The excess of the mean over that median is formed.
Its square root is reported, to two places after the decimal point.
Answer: 0.25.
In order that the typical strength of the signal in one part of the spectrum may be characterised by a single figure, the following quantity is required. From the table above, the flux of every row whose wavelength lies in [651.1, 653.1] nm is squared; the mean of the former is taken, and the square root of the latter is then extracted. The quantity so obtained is 10.6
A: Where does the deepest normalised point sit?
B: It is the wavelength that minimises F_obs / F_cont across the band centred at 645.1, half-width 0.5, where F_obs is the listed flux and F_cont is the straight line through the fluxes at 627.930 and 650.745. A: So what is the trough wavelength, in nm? 645.225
